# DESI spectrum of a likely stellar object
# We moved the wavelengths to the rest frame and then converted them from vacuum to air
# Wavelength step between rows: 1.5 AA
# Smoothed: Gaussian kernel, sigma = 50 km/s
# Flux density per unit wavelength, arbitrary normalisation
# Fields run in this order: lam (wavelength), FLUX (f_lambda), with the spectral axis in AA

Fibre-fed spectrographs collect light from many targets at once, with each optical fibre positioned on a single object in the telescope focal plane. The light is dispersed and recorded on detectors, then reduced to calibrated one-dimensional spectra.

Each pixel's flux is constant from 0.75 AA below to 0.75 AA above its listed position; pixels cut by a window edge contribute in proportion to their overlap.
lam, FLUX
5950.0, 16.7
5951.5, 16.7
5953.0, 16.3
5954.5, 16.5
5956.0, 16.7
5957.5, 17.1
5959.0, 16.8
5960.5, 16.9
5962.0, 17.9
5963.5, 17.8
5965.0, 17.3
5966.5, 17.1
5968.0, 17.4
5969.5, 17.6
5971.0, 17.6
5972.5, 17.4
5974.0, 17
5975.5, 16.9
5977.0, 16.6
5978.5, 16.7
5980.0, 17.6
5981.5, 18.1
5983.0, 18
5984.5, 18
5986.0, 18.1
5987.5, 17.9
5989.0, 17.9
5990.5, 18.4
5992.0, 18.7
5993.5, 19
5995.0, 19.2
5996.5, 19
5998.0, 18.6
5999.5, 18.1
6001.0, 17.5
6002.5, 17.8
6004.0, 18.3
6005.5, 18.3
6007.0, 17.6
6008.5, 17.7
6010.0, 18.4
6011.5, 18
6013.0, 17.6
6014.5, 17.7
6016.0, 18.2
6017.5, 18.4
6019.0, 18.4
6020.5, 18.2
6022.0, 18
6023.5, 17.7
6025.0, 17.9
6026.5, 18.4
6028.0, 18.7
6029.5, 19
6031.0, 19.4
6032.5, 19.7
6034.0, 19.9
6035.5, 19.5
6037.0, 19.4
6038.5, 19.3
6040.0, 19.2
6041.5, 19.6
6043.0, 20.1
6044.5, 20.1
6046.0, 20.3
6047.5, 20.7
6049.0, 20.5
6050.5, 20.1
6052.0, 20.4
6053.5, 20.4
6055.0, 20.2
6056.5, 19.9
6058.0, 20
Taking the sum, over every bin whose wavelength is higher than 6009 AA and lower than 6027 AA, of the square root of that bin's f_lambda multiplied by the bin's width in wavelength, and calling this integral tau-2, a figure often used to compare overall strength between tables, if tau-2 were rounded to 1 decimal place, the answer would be 76.5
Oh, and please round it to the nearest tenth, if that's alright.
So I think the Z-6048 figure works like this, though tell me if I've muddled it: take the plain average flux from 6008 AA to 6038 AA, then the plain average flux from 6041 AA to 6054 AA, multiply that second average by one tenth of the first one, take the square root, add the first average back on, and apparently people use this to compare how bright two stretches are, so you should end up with 24.6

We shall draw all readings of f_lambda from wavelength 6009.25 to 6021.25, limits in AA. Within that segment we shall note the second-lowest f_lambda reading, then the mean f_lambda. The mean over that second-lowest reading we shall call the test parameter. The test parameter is 1.02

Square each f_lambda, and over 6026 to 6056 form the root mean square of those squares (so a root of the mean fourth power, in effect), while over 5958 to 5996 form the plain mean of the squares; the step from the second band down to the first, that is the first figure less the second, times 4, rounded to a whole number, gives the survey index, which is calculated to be 312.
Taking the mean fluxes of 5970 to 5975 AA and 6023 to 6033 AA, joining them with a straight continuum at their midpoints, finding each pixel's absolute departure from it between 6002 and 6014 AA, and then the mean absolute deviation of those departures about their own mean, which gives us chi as 0.18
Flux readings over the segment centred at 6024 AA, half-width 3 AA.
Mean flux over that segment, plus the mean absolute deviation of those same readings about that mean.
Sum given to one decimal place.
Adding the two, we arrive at 18.2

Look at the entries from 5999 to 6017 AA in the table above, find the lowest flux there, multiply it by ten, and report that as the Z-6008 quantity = 175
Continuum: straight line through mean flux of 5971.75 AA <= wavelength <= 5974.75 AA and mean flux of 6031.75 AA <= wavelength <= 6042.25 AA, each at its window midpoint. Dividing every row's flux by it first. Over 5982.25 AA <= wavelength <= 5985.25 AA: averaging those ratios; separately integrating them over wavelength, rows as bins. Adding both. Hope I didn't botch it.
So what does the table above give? 4.1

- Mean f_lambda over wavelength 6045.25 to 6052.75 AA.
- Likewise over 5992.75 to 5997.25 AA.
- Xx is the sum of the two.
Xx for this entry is 39.5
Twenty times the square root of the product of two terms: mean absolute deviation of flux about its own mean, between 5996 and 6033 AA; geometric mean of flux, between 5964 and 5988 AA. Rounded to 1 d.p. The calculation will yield 55.1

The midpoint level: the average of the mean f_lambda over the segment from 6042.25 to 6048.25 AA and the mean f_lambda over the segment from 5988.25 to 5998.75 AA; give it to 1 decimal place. 19.5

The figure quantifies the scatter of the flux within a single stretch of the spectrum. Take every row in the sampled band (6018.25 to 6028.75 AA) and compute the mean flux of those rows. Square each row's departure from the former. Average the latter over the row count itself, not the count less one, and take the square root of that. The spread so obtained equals 0.318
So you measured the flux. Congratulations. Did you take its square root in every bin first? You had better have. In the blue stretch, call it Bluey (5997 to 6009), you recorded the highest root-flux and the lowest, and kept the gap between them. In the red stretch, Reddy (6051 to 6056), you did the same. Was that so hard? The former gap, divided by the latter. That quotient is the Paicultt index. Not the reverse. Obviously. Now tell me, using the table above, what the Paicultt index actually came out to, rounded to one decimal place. 5.8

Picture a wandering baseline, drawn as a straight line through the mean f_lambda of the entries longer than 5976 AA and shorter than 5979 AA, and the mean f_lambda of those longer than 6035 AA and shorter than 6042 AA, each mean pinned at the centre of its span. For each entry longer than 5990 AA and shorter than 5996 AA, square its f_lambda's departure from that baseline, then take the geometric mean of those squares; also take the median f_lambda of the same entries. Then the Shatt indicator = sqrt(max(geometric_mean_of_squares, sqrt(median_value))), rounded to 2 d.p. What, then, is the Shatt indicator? 2.08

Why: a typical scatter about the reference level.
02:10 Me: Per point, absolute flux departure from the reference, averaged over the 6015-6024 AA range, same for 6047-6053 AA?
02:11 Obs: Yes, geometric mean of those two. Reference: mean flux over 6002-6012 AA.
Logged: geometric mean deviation 0.8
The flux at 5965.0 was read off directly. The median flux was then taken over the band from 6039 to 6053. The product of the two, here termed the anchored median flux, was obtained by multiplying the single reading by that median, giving 348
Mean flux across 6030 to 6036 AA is 19.6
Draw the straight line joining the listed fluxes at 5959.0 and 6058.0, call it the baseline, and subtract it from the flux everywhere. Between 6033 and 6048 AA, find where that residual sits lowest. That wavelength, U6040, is 6040.0 AA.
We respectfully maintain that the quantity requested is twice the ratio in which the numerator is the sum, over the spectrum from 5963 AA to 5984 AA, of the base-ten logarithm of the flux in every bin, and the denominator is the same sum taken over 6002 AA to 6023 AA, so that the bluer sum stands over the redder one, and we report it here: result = 1.97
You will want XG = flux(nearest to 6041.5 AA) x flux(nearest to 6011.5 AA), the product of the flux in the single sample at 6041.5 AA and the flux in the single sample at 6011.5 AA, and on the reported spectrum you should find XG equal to 353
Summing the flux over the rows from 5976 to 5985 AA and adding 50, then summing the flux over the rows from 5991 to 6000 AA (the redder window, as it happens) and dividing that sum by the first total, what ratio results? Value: 0.726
